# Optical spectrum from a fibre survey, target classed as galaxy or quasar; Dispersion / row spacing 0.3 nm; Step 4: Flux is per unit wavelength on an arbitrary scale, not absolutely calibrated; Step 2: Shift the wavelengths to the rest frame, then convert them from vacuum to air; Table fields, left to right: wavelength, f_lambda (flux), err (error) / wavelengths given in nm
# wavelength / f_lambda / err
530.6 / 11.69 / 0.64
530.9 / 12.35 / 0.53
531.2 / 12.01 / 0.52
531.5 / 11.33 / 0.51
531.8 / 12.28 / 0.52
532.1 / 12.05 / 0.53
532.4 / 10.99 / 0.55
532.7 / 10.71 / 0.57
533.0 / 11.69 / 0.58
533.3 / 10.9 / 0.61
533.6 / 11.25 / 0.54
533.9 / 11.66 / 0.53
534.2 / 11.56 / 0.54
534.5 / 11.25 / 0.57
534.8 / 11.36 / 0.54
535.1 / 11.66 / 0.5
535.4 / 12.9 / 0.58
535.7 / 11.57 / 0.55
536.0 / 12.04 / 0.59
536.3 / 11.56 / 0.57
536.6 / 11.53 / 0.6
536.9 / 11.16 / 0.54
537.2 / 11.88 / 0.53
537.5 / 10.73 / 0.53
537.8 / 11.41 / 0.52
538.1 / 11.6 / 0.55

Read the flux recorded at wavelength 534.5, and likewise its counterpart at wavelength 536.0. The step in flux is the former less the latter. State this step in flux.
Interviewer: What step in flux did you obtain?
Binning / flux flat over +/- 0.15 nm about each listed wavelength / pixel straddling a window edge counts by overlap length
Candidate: -0.8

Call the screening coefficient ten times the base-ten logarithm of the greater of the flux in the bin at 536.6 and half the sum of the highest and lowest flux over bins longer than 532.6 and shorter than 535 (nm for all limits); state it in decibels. 10.6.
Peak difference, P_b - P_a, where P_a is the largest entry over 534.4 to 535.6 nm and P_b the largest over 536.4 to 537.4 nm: -1.0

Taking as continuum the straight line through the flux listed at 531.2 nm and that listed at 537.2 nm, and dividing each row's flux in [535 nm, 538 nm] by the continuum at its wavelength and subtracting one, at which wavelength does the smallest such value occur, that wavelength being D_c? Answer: 537.5 nm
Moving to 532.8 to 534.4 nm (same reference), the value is 533.3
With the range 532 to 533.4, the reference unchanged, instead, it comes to 532.7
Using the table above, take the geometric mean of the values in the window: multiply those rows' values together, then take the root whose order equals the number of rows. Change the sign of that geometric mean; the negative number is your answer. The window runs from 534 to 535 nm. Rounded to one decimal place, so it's -11.4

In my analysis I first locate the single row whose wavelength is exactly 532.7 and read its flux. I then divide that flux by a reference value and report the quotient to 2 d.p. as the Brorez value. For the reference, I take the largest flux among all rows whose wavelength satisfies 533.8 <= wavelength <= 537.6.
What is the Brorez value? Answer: 0.83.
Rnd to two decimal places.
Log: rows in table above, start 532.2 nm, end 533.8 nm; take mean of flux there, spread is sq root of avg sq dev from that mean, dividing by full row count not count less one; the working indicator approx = 0.34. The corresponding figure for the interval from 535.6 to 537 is 0.28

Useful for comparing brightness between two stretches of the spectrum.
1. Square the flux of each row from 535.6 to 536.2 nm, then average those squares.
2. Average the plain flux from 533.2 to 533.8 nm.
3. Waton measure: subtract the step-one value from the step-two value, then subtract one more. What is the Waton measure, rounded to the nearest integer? -129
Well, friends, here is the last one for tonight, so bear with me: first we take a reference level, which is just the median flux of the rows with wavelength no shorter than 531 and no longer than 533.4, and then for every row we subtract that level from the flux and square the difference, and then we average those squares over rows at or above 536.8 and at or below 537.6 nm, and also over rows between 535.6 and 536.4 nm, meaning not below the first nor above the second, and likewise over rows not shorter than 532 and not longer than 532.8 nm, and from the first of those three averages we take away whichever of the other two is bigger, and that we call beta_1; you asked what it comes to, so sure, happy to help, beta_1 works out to -0.1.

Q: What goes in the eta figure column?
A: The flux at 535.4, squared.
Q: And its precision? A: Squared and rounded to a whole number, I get 166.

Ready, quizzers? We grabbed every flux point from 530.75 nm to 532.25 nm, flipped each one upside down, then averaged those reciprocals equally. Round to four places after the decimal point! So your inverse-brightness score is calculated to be 0.0834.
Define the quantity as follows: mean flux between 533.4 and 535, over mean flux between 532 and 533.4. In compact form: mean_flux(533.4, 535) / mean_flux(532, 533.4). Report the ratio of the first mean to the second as 1.01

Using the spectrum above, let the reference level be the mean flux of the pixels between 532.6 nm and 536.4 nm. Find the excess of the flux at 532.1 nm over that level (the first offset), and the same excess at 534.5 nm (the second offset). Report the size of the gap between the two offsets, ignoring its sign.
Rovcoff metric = 0.80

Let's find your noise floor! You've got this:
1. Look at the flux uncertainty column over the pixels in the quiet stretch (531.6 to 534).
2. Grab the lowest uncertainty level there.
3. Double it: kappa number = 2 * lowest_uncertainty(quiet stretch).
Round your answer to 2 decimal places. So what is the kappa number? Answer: 1.04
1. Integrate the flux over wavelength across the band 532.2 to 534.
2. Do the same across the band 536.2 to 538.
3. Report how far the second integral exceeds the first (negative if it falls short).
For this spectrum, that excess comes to 0.3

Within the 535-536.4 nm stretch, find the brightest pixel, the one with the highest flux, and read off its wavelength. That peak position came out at 535.4 nm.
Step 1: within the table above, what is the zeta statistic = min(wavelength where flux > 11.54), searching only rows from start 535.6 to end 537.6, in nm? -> 535.7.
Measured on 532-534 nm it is 532.1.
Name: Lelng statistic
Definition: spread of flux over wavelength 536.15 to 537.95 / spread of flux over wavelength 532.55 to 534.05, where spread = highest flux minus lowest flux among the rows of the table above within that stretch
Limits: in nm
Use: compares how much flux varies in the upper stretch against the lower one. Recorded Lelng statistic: 1.2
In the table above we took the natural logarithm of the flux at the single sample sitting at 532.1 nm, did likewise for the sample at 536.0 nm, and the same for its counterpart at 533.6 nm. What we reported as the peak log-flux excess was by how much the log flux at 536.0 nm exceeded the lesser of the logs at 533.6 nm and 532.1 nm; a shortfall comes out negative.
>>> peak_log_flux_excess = 0.07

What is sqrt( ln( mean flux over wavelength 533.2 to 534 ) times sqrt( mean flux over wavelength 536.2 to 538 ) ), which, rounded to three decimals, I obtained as 2.858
